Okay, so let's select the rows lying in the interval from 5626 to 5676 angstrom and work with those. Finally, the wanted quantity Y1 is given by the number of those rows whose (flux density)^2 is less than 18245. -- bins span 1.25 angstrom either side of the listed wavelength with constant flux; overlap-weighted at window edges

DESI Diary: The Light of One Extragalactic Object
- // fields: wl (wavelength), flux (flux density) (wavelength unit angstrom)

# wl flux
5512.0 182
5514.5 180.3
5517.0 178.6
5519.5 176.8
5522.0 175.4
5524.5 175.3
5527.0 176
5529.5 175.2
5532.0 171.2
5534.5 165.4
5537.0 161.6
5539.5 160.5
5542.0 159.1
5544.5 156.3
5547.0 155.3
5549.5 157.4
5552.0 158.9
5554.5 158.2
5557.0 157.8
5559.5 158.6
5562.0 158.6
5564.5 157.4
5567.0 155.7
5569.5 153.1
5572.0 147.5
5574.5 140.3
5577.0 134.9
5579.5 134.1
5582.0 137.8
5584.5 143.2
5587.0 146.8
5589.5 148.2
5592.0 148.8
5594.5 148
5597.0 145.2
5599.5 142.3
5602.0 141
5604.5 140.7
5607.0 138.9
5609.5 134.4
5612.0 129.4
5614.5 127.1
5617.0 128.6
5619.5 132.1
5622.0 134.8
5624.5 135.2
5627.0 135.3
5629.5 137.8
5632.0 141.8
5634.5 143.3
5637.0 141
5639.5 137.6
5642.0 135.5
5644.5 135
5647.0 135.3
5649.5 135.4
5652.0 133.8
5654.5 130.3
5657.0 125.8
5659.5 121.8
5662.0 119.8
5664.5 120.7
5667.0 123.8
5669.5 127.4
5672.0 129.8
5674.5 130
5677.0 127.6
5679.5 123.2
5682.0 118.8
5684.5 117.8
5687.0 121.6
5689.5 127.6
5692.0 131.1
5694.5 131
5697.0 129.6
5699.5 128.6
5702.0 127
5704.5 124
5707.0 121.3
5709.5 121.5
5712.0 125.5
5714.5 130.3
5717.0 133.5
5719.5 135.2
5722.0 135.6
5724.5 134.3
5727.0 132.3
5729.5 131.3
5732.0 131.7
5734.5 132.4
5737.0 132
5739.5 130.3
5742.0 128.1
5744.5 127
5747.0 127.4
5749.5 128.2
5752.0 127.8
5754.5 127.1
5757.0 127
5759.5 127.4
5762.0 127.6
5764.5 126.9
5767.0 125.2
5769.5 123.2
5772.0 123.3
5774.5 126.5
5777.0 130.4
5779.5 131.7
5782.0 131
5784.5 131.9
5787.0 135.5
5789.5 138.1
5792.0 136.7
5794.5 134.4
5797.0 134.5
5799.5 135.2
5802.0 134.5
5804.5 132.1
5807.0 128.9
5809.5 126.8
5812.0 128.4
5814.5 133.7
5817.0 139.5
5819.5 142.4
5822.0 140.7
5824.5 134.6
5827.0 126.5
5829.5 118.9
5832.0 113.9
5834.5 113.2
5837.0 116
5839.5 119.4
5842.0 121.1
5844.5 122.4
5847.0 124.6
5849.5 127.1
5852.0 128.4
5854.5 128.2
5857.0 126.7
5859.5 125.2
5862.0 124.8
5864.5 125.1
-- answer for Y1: 11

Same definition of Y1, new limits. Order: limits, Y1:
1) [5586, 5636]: 6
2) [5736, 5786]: 20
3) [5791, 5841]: 15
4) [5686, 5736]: 18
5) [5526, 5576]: 0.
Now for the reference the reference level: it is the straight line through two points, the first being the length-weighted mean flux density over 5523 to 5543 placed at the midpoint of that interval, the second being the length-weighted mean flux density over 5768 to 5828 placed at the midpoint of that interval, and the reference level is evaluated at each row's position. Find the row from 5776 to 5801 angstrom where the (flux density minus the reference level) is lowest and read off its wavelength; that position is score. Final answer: 5777.0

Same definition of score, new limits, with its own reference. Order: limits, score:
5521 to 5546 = 5544.5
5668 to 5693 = 5684.5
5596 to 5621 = 5614.5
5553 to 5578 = 5577.0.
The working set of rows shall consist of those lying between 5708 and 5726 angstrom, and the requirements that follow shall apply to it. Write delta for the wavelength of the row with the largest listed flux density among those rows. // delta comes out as 5722.0 angstrom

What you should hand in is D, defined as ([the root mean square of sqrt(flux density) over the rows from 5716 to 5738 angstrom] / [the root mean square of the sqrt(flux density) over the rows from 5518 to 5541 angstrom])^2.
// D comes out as 0.78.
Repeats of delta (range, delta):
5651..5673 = 5652.0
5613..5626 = 5624.5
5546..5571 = 5552.0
